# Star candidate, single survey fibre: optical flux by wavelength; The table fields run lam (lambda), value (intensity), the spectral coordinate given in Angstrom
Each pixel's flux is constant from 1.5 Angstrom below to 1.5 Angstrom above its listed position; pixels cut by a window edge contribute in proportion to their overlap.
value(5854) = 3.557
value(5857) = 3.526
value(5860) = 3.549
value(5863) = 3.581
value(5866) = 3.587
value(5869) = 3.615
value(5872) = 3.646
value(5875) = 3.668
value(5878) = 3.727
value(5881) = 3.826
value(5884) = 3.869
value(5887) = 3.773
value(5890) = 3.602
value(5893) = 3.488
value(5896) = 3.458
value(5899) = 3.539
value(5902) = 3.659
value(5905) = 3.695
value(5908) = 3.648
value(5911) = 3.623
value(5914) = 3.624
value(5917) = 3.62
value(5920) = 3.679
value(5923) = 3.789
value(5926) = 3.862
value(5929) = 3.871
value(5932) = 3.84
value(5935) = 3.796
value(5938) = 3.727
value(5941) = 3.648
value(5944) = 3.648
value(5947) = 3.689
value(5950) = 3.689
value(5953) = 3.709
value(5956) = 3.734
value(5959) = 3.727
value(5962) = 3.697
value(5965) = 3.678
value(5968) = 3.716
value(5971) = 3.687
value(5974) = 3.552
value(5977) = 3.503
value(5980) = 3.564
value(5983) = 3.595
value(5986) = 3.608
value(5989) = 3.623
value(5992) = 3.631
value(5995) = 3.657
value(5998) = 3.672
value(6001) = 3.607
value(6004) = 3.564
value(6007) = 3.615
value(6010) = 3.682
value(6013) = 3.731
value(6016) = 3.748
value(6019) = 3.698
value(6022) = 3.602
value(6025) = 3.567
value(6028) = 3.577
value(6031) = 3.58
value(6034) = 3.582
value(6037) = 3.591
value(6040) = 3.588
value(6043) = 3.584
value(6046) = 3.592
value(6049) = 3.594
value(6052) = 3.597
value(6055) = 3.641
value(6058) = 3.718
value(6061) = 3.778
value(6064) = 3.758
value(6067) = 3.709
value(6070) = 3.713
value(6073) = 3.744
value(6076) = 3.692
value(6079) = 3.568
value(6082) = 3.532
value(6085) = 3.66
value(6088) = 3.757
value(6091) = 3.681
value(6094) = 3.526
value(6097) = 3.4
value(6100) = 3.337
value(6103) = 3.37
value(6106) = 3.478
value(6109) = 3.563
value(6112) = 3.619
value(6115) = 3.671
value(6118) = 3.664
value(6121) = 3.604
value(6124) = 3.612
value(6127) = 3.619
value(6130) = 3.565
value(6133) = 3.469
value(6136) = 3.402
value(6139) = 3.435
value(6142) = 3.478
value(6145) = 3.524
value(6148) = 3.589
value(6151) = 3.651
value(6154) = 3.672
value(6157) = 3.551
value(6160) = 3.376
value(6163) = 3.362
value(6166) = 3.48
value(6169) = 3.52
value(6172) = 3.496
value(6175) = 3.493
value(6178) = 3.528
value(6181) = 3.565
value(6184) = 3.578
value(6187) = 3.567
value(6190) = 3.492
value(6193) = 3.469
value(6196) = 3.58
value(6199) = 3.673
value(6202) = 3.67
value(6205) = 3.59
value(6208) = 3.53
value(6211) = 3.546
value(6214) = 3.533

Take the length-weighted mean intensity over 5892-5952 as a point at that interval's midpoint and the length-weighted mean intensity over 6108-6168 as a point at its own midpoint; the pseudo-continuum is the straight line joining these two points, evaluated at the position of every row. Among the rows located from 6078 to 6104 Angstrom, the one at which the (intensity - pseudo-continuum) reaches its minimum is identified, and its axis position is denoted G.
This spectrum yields 6100 Angstrom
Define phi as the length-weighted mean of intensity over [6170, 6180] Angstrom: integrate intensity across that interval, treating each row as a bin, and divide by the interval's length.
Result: 3.51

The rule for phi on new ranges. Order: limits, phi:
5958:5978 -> 3.65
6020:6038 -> 3.59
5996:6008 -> 3.62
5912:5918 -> 3.62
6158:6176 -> 3.46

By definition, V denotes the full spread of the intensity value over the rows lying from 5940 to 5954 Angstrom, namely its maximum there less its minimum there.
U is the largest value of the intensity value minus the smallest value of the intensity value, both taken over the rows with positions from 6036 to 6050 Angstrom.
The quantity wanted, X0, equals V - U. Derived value 0.05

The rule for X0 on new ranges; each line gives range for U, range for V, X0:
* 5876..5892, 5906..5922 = -0.21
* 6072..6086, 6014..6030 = -0.03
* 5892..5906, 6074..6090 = -0.01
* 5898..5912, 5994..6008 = -0.05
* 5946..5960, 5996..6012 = 0.07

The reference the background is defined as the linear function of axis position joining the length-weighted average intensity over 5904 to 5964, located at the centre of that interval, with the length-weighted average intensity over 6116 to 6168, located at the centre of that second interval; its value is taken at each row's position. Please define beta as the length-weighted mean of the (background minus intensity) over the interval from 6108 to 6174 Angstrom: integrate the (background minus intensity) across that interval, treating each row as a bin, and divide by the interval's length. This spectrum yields -0.007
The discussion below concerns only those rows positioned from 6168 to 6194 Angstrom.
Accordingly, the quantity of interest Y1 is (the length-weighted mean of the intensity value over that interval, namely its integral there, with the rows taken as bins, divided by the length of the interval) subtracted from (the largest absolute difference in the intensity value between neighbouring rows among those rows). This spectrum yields -3.45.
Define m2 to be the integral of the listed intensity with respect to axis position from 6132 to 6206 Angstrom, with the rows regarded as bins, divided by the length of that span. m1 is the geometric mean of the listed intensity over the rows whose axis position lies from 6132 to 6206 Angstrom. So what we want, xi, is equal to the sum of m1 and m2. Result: 7.06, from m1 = 3.53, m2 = 3.53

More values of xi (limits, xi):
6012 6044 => 7.24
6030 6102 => 7.24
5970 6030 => 7.25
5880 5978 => 7.37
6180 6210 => 7.14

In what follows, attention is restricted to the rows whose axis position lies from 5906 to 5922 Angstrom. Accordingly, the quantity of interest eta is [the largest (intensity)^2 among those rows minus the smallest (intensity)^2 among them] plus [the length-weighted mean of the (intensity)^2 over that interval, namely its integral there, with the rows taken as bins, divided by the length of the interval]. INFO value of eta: 13.7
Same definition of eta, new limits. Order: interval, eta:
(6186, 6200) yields 14.1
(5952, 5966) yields 14.2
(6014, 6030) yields 14.6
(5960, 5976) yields 14.6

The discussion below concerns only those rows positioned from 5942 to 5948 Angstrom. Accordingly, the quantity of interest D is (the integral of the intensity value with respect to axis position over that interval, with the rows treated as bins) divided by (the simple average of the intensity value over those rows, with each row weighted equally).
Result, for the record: 6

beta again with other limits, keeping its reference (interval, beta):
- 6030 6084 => -0.035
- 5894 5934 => 0.049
